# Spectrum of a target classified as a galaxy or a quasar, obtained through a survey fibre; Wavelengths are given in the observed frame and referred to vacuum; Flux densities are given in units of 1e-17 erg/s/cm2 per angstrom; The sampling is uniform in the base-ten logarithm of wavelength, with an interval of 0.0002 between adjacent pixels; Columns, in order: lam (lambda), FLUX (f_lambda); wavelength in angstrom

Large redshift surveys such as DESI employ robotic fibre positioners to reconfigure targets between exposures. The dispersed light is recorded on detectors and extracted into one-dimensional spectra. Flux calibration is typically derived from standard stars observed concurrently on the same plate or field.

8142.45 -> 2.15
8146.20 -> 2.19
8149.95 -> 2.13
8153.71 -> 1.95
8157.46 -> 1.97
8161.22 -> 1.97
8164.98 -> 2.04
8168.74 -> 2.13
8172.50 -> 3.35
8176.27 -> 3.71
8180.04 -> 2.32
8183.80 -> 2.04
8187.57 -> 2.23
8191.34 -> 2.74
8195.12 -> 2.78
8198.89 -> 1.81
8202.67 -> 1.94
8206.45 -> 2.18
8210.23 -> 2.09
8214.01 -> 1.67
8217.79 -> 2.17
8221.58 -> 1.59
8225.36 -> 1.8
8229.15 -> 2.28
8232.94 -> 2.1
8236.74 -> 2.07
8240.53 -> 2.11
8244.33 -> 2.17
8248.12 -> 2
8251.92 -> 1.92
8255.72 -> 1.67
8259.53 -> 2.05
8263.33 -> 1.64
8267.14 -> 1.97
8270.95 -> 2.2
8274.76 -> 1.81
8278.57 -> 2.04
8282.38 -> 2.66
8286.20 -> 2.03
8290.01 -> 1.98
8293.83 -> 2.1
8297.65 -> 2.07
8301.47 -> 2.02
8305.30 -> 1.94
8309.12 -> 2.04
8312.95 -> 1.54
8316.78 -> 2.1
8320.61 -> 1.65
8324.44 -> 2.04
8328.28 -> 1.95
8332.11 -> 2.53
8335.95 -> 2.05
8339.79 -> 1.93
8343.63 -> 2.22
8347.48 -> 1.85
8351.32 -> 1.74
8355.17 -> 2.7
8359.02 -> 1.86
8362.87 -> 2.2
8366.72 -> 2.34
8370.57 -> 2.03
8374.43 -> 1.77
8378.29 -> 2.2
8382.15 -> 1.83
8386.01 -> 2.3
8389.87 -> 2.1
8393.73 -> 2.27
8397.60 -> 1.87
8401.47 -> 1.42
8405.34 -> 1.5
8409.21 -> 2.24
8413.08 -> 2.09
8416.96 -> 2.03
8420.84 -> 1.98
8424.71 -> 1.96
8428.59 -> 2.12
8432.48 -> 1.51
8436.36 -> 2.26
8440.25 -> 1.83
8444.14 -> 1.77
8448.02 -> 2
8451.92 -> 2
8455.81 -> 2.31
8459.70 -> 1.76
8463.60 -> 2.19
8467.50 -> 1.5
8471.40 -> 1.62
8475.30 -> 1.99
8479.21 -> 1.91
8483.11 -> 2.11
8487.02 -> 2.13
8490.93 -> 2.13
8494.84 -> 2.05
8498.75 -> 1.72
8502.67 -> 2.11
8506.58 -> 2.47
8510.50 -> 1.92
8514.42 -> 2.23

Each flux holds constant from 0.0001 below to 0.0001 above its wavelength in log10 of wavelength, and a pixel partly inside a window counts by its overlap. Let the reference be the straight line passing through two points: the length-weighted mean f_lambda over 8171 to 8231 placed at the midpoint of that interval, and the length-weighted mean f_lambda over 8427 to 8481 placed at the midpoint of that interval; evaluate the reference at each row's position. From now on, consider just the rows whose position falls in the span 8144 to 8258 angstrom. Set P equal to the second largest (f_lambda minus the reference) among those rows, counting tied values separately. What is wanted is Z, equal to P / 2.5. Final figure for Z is 0.41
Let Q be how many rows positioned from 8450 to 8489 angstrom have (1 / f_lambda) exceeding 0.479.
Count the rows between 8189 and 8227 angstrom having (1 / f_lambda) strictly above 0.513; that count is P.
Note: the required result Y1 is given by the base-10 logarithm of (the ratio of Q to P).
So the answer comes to 0.08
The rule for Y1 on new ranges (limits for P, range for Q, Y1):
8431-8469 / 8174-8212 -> -0.22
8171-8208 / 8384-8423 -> 0.40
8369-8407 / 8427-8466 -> 0.08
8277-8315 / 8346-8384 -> 0.48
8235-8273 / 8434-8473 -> 0.37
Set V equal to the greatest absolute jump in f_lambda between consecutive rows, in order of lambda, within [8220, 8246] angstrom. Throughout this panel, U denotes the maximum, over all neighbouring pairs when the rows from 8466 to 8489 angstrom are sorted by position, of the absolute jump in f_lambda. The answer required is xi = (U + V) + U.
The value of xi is 1.22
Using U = 0.37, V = 0.48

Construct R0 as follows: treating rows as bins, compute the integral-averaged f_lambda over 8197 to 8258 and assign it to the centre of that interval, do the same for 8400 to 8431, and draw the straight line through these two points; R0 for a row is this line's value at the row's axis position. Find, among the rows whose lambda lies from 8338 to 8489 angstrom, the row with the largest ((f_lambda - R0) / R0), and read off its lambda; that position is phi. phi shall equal 8355.17 angstrom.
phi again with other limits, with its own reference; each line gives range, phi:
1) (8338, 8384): 8355.17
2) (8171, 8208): 8176.27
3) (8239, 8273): 8270.95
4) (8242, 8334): 8282.38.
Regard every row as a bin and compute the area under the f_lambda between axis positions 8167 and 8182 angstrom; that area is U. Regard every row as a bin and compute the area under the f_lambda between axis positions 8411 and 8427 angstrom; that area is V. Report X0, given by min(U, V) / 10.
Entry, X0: 3.23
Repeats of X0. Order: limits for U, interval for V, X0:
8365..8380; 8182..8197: 3.12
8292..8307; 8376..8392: 3.05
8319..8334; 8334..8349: 3.03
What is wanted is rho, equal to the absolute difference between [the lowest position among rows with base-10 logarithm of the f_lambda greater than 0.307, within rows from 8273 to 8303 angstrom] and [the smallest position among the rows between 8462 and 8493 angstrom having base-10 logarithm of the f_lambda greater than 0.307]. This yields 185.0 angstrom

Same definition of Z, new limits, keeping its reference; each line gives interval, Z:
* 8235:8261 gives -0.05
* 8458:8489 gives 0.11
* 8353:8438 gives 0.13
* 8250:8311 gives 0.01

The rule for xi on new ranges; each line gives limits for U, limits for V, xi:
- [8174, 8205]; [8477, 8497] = 2.98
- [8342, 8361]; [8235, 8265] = 2.33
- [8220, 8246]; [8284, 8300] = 1.08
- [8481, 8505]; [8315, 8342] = 1.36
